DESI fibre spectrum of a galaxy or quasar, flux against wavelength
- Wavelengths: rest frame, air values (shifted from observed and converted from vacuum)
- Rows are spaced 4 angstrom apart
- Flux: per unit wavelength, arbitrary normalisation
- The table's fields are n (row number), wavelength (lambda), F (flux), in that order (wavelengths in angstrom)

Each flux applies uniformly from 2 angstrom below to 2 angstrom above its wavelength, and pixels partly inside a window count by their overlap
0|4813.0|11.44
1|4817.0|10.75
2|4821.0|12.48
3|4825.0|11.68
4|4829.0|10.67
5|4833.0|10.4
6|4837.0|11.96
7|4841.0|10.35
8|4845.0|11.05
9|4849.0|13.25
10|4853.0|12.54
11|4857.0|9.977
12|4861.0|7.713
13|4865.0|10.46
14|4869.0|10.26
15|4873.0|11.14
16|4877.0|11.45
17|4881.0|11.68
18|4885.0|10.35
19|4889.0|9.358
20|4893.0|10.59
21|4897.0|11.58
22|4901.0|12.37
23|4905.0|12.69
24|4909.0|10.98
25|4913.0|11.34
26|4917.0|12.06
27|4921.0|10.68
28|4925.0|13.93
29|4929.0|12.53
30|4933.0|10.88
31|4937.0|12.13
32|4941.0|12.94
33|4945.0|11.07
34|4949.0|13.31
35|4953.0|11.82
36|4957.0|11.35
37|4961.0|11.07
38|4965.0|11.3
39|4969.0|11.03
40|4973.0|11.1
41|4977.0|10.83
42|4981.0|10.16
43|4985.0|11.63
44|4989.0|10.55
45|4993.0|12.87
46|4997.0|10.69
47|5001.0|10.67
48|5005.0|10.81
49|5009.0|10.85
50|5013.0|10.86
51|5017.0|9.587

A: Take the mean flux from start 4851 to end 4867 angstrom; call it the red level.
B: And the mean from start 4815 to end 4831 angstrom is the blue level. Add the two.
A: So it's 21.6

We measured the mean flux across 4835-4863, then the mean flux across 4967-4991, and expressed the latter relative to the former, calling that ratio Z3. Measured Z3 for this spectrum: 0.99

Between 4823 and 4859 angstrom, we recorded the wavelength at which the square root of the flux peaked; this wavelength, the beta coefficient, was 4849.0 angstrom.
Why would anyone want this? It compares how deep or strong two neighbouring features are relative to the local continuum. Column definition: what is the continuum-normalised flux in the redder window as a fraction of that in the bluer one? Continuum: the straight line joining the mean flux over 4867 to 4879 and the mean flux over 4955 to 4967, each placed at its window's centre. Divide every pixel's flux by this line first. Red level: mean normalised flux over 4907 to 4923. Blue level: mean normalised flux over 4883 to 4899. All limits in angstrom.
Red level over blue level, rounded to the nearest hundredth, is 1.07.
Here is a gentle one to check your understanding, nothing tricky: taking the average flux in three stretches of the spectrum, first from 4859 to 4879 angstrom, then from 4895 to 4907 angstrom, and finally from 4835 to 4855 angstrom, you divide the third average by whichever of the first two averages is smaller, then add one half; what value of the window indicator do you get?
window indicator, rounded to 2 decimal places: 1.66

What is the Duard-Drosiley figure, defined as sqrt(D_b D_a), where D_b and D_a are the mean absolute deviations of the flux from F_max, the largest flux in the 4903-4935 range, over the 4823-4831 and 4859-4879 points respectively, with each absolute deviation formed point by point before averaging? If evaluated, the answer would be 3.2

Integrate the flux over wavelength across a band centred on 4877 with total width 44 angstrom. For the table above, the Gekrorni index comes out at 458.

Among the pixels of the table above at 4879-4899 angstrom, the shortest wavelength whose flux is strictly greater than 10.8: 4881.0 angstrom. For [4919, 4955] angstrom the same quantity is 4925.0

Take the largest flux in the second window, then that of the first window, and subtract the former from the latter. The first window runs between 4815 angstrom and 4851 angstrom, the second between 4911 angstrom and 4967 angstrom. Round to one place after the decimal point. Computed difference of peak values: -0.7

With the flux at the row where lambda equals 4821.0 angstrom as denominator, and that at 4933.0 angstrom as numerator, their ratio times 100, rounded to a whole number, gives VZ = 87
